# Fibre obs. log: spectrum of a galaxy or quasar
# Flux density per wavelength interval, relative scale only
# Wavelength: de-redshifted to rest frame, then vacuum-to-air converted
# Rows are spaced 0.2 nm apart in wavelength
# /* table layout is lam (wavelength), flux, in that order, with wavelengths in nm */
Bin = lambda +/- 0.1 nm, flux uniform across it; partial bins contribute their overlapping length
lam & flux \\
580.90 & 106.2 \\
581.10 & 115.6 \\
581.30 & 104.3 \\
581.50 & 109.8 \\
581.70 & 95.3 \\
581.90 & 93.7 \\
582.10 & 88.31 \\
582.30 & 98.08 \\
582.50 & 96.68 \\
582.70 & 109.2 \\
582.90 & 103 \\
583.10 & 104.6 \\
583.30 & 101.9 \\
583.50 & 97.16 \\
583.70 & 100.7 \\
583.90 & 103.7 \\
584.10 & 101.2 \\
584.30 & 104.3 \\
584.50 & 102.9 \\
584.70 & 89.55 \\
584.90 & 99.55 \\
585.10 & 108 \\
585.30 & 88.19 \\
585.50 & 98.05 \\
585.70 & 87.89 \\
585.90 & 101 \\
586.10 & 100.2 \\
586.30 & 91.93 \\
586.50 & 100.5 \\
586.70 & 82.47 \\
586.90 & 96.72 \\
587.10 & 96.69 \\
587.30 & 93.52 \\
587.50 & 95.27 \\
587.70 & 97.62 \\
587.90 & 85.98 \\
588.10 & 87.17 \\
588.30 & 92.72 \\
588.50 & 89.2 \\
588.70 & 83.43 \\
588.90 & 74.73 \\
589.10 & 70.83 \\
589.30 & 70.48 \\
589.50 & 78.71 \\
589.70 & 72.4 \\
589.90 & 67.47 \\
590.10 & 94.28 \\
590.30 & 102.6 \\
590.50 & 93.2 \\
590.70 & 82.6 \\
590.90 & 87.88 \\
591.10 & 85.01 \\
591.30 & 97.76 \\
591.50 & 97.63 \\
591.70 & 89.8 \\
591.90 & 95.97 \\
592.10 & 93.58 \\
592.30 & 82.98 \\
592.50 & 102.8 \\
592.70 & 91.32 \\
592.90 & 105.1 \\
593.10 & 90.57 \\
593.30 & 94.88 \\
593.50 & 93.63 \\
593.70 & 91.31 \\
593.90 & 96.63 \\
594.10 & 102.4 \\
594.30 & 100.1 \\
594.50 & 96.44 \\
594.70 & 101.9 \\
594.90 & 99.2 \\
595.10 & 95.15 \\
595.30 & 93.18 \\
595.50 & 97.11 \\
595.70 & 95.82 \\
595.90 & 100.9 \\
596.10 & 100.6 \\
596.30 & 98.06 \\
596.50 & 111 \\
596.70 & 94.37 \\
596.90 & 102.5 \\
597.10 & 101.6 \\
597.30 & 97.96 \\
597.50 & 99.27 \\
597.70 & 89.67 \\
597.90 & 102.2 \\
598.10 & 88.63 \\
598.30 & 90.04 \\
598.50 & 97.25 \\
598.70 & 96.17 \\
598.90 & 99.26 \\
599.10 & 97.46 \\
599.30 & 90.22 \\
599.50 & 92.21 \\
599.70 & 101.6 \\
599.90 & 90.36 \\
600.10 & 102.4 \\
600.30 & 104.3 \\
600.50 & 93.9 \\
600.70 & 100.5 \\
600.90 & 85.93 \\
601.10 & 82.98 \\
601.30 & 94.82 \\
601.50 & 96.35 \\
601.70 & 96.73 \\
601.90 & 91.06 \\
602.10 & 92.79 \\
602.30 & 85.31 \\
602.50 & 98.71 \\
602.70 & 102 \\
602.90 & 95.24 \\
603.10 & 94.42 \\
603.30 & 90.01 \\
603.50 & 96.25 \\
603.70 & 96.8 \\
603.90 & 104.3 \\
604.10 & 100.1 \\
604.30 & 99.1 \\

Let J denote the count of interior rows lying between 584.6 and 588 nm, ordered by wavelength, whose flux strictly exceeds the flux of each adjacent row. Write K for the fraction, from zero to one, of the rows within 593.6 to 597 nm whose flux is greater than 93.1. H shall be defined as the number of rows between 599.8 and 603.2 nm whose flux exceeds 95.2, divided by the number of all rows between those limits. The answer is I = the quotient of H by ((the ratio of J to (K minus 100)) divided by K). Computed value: -7.3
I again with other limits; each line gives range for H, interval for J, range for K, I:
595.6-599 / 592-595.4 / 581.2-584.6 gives -14.3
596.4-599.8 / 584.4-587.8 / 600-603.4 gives -8.3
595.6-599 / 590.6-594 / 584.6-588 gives -8.2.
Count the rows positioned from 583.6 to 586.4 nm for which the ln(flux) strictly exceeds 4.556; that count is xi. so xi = 10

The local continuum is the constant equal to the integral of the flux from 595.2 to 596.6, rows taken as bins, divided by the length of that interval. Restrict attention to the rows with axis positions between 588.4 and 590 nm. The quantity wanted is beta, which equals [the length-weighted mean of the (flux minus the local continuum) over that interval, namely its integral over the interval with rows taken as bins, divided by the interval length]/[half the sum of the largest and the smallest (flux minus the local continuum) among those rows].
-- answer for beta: 1.11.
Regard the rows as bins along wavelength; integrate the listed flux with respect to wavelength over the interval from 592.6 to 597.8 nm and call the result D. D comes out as 508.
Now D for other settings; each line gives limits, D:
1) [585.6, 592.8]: 643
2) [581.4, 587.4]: 589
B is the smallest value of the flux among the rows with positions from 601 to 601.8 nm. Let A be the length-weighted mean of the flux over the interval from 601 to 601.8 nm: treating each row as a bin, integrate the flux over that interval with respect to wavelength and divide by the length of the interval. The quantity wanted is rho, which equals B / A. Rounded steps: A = 93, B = 82.98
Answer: 0.89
